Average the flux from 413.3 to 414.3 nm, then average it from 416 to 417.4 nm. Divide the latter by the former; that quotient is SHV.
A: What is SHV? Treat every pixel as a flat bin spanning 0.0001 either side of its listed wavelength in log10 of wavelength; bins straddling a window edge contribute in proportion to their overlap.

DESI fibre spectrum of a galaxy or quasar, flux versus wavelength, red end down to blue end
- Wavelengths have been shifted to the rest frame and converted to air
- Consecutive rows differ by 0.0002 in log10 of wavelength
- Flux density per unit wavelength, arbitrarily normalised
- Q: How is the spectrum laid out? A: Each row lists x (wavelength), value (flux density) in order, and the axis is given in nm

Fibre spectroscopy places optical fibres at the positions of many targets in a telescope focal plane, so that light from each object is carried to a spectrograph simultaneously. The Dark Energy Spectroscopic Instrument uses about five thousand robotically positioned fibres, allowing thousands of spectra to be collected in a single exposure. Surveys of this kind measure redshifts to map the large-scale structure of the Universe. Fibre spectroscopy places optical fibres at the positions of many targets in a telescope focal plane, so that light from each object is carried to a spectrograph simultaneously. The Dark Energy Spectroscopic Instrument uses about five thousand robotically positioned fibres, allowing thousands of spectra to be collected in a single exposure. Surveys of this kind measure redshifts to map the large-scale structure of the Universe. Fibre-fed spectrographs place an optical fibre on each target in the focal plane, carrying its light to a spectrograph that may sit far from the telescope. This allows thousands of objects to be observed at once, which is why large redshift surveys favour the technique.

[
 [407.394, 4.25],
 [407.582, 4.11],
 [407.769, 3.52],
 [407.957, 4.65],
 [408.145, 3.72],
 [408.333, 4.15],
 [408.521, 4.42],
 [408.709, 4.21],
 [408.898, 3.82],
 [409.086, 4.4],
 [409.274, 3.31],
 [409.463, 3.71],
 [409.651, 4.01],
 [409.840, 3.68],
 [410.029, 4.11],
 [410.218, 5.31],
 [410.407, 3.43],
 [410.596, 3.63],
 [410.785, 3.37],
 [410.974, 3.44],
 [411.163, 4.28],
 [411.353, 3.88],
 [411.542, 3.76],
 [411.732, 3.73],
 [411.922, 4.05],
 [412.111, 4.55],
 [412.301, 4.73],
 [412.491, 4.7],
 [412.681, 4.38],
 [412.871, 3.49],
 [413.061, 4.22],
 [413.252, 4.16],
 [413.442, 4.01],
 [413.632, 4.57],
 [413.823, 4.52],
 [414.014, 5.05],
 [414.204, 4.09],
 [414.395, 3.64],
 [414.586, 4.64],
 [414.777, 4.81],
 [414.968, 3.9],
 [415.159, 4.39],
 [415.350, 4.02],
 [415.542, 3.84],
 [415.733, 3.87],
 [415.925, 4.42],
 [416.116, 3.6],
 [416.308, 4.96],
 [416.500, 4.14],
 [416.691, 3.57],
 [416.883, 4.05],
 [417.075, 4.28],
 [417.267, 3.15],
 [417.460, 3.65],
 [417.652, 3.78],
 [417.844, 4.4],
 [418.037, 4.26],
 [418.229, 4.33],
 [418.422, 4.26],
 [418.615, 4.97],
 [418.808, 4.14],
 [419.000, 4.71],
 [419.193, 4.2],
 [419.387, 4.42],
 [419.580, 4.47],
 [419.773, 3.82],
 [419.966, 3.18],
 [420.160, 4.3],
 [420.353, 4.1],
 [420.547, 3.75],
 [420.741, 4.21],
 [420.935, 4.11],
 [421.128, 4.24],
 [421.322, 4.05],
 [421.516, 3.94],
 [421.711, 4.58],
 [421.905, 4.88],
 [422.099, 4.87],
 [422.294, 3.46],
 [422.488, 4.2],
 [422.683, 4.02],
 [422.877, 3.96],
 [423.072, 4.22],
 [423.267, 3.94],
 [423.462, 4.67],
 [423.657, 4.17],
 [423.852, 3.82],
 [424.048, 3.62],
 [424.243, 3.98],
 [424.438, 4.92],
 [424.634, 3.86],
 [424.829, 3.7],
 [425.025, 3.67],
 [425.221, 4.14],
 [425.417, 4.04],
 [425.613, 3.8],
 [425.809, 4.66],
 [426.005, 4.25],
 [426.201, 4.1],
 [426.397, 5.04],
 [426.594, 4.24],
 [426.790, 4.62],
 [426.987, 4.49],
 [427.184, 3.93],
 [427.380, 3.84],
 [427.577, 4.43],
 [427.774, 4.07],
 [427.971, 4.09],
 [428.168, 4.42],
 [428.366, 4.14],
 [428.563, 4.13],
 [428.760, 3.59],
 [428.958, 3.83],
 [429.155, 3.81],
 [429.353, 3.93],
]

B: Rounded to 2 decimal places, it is 0.89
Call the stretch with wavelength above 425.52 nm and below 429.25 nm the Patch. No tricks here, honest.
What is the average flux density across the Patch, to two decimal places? 4.18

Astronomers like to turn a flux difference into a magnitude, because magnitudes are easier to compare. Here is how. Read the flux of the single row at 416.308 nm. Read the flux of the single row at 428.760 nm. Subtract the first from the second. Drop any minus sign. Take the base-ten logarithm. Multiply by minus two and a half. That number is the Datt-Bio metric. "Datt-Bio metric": -0.3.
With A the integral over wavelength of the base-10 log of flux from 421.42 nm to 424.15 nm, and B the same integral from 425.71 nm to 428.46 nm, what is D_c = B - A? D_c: 0.06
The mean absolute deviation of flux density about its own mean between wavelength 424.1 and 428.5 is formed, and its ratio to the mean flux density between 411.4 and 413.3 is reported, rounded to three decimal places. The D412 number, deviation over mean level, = 0.071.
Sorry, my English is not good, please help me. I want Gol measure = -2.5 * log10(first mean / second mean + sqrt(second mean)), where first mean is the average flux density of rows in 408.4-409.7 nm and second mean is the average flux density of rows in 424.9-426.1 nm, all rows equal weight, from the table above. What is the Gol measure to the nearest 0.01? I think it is -1.19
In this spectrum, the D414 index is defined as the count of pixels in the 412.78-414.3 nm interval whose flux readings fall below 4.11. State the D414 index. 3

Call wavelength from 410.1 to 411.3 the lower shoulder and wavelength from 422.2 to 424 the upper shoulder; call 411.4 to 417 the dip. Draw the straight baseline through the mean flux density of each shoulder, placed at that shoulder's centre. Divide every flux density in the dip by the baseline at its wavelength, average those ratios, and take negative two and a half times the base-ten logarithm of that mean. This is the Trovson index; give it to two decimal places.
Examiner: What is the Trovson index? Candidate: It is -0.07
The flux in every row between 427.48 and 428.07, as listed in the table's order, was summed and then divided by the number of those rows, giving 4.20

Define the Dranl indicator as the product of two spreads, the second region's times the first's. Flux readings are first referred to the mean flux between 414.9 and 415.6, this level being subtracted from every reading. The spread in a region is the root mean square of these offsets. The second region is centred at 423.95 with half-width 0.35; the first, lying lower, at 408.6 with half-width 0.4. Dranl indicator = 0.060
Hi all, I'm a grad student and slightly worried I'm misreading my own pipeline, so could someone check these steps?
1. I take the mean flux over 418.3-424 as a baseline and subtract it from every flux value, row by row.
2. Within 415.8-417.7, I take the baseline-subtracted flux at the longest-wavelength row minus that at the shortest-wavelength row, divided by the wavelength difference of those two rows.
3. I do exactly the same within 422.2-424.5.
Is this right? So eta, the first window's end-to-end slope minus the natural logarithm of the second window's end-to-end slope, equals 0.0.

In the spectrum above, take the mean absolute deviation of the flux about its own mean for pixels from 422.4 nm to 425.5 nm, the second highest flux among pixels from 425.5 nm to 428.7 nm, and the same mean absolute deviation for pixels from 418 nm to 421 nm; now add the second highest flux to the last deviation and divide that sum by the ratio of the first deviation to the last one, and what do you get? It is 5.3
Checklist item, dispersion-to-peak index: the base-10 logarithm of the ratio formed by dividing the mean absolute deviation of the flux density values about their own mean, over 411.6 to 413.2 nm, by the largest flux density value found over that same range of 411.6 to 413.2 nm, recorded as -1.12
